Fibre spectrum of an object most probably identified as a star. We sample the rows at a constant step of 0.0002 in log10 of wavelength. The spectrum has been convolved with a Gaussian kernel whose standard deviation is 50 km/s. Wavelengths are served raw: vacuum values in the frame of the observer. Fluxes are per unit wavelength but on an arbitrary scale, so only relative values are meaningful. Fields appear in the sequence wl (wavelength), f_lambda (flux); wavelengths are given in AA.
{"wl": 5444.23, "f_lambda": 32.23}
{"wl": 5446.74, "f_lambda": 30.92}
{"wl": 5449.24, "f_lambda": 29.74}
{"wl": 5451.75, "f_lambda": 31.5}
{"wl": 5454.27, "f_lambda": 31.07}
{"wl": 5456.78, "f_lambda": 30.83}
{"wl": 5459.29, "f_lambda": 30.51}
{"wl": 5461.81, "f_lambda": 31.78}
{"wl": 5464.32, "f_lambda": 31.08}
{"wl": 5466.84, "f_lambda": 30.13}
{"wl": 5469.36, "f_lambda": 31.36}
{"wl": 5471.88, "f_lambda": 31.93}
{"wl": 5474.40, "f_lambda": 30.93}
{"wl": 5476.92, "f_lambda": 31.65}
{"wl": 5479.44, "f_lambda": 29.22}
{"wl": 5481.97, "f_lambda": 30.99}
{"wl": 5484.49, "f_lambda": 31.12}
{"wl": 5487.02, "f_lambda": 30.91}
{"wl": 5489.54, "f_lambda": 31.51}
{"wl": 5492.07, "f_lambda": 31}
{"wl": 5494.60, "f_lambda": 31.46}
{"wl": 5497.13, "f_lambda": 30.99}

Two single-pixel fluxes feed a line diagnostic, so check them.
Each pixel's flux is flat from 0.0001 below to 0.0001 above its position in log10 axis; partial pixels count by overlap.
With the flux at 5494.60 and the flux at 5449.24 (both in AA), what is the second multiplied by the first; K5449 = 936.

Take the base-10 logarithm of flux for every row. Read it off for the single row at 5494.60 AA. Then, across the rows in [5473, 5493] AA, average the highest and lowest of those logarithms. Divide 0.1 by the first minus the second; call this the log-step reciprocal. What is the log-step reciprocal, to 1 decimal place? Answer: 6.8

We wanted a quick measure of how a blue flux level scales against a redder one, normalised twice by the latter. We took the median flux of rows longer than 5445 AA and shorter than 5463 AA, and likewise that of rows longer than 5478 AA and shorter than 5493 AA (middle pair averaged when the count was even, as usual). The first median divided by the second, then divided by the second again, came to 0.0322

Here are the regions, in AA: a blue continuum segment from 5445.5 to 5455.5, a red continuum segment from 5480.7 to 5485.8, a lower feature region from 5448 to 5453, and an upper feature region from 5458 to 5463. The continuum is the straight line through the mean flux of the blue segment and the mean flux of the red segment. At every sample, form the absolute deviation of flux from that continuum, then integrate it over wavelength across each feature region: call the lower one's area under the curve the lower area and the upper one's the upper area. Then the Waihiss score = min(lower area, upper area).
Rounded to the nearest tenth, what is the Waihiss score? 3.1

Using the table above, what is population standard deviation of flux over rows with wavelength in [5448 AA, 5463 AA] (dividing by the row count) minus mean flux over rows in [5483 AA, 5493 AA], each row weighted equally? -30.5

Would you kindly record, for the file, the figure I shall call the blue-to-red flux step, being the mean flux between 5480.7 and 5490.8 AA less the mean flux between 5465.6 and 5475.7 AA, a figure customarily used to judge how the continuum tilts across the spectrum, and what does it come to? 0.05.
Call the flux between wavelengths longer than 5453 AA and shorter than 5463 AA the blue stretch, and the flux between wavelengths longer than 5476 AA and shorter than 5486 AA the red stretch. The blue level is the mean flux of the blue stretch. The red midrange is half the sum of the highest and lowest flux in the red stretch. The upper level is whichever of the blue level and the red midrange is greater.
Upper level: 31.0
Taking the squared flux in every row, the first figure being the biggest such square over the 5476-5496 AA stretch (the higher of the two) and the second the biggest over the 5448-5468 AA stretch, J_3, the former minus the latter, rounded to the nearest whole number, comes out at -8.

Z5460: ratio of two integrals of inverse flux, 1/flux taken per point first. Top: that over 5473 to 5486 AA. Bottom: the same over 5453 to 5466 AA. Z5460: 1.01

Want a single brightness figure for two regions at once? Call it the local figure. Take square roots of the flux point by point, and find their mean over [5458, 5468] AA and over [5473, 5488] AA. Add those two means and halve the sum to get 5.55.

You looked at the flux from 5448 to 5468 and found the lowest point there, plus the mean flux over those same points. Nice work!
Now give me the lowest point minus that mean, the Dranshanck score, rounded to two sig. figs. -1.1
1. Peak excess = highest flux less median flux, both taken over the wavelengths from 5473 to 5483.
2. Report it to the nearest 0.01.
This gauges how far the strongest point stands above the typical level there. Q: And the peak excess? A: 0.69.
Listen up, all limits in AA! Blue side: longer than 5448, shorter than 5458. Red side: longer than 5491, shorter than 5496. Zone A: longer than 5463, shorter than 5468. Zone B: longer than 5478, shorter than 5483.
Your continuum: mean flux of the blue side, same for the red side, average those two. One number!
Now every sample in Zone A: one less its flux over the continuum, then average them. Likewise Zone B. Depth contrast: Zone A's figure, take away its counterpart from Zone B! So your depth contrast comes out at -0.016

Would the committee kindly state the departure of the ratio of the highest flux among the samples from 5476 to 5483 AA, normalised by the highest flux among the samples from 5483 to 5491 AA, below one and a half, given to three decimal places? 0.496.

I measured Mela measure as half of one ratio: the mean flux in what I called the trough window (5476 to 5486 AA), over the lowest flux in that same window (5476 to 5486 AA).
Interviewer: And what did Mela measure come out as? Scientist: 0.526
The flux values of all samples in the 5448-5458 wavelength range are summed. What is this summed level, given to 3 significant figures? 123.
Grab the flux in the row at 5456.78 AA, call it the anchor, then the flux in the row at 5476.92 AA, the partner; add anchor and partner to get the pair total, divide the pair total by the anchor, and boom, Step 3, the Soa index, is 2.03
